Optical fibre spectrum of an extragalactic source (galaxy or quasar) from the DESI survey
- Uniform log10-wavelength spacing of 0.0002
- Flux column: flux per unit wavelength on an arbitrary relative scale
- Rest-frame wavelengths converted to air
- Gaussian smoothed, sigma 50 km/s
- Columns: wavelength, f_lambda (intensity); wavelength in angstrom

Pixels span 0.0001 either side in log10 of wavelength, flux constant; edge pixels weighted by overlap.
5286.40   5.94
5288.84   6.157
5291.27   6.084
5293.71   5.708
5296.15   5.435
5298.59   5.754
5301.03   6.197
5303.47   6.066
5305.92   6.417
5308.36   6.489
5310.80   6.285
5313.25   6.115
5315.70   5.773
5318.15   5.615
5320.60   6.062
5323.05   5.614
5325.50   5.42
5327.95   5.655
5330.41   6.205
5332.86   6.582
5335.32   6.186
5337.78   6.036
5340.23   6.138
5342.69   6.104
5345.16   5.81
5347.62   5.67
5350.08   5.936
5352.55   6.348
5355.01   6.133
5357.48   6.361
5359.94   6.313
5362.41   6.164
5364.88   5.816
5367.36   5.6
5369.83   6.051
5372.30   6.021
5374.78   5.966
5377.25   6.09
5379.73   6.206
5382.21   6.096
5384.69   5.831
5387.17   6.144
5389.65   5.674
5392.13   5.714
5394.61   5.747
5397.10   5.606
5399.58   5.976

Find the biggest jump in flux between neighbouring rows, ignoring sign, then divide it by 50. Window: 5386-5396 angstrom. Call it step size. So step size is 0.0094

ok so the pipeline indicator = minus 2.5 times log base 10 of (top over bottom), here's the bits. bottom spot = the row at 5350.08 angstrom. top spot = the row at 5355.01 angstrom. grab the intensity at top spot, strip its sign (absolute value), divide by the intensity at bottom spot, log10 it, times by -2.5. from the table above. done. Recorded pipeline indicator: -0.035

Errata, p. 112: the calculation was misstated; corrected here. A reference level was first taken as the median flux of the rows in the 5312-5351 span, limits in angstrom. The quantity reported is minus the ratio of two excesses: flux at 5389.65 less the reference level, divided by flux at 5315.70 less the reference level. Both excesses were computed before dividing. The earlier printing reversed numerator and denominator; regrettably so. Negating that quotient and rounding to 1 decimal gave -1.5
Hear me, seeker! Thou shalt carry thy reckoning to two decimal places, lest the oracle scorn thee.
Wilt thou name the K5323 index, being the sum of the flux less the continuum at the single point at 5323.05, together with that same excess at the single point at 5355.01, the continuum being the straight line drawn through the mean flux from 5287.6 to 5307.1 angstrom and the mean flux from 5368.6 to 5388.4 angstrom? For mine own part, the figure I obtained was -0.28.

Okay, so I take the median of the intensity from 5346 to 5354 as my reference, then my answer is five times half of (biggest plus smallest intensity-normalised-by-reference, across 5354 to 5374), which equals 5.04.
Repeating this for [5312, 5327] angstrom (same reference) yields 4.86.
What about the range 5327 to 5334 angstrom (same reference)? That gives 5.15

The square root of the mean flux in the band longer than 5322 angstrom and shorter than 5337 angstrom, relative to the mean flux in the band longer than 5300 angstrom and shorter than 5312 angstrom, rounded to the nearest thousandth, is 0.388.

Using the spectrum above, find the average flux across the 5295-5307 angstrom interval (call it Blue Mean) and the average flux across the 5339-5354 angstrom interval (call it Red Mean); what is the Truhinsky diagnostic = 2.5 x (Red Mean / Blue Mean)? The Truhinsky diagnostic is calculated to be 2.51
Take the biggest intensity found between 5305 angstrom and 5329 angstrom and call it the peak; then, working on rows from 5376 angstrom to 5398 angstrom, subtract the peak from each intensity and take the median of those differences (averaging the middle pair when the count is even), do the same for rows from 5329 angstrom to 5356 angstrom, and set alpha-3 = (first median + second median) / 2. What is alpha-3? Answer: -0.51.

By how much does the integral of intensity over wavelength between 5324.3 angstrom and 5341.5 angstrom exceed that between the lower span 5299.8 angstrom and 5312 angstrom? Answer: 27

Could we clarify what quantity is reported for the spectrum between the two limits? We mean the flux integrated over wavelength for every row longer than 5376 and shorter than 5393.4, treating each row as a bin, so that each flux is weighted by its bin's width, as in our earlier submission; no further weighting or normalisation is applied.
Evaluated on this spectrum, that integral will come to 104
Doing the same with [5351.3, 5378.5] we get 165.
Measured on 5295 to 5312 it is 104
